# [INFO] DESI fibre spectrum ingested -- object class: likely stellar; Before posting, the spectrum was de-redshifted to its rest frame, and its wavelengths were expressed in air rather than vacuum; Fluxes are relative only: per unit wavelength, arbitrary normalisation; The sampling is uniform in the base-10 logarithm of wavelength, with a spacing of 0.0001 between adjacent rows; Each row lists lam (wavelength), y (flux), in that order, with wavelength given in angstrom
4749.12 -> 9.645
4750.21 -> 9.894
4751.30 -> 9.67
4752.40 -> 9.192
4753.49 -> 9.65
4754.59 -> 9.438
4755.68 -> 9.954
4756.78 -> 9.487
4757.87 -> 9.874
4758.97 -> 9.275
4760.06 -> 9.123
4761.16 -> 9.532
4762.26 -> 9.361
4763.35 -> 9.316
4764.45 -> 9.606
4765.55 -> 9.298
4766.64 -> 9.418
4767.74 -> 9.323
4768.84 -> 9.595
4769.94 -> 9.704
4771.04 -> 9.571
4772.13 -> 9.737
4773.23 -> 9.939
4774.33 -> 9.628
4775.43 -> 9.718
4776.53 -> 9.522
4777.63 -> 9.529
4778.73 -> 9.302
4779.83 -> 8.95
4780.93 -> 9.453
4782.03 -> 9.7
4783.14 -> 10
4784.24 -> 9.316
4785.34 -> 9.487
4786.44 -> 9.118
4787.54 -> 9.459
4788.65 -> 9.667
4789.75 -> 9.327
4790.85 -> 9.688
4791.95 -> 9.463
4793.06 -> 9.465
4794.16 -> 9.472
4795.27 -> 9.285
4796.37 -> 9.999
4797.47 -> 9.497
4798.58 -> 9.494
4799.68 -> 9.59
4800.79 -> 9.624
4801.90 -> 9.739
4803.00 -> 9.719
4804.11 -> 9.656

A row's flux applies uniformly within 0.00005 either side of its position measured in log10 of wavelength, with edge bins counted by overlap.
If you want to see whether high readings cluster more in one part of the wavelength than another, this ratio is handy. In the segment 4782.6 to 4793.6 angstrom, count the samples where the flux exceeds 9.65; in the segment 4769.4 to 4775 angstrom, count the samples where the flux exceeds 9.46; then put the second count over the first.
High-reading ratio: 1.7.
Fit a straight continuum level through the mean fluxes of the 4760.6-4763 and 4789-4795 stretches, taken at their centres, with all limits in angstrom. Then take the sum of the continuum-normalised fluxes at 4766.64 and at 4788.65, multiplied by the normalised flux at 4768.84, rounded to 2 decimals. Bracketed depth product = 2.05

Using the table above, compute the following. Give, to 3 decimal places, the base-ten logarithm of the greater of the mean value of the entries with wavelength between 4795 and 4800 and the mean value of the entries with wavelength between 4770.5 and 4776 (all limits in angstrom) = 0.988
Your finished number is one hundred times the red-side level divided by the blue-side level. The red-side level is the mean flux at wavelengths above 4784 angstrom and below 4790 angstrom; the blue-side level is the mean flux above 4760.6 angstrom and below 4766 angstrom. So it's 100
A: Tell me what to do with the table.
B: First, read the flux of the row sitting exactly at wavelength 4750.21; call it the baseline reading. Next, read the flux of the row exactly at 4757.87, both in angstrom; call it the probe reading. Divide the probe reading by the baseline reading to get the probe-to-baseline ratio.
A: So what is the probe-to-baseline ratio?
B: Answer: 1.00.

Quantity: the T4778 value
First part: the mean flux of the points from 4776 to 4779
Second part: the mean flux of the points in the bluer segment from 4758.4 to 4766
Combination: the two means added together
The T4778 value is 18.8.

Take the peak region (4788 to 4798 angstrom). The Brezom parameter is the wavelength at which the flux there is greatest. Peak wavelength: 4796.37 angstrom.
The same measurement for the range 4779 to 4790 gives 4783.14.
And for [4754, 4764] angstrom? 4755.68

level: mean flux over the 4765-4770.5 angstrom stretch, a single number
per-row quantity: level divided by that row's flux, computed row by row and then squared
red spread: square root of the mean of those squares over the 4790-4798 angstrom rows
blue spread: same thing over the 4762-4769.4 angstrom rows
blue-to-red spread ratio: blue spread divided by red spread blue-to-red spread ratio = 1.01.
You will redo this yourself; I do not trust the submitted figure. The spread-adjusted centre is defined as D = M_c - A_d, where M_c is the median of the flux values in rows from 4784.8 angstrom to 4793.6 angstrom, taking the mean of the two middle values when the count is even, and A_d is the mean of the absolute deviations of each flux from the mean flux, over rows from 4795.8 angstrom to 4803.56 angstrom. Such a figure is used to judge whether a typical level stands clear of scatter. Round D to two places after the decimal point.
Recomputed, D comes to 9.33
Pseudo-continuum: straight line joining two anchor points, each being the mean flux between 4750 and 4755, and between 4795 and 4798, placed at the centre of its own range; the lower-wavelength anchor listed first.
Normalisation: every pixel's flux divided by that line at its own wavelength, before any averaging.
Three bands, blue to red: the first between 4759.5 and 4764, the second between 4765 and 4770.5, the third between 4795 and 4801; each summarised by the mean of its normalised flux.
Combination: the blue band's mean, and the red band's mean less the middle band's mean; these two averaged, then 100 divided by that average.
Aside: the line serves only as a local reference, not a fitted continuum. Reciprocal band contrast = 203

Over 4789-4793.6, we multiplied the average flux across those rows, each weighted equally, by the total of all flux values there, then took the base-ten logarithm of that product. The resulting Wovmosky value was 2.56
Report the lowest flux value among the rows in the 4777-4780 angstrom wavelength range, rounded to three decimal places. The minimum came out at 8.950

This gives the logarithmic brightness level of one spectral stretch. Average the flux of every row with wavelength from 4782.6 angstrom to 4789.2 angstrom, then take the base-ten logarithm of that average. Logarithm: 0.9781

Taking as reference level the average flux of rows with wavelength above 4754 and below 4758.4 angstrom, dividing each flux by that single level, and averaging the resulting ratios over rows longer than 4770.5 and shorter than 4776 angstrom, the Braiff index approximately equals 1.00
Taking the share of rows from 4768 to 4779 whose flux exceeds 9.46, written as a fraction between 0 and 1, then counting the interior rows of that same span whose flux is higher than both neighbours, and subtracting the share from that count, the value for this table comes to 3.10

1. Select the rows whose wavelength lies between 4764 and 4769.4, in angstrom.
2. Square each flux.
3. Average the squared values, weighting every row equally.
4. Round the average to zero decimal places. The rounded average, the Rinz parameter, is 89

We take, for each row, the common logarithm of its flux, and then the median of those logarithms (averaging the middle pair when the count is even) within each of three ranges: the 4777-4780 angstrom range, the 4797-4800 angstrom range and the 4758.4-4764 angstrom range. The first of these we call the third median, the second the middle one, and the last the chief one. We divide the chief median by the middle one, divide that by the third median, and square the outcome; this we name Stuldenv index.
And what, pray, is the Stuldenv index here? 1.05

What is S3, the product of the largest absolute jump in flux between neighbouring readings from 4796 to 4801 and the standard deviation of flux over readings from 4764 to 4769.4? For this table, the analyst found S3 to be 0.07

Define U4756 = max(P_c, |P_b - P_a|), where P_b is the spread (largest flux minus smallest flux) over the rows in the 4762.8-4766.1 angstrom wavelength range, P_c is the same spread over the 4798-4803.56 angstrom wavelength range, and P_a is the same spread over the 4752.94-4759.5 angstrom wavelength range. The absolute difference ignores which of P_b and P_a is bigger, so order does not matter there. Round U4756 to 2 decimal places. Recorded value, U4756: 0.37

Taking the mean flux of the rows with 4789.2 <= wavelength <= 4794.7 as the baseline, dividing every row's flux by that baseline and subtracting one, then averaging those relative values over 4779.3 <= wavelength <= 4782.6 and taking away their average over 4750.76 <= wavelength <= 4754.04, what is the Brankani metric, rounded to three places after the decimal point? -0.014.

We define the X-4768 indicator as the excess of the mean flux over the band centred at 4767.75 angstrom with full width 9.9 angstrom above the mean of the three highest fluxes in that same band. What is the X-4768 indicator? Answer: -0.17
